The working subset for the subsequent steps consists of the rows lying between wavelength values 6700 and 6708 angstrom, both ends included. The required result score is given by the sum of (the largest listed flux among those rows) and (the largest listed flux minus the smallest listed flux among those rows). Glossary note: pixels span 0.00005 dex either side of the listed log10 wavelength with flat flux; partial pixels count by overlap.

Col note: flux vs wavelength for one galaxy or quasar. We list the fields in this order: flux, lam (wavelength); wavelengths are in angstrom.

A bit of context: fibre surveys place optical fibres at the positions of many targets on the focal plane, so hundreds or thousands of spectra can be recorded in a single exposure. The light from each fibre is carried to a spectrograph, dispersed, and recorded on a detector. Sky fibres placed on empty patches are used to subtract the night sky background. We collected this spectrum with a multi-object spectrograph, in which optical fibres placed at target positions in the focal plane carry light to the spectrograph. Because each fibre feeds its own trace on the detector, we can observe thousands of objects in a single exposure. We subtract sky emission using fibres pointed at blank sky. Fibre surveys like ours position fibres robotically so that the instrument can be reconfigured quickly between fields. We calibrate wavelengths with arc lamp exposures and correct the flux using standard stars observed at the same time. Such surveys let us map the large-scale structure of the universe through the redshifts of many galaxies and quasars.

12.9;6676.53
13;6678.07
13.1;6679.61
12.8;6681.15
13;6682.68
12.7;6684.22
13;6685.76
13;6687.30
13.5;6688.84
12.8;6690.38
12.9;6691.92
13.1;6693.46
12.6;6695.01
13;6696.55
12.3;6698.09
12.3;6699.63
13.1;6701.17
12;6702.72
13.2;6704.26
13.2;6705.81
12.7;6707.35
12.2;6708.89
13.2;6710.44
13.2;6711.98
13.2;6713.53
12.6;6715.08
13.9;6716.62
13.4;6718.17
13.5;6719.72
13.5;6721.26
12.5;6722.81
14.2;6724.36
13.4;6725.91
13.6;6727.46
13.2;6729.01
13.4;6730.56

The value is 14.4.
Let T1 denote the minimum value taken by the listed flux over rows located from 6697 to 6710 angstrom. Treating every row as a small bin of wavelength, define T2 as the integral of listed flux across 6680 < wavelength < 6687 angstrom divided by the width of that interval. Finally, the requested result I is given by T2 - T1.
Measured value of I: 0.90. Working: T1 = 12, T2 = 12.9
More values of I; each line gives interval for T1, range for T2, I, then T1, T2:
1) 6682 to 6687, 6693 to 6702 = 0.01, 12.7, 12.7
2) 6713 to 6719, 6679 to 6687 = 0.33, 12.6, 12.9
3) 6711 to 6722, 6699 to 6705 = 0.05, 12.6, 12.7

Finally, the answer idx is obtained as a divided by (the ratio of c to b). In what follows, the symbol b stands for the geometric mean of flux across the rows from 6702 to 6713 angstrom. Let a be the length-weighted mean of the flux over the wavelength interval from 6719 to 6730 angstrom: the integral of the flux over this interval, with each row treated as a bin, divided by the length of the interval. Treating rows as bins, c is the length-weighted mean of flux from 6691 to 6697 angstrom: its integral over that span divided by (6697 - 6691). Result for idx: 13.3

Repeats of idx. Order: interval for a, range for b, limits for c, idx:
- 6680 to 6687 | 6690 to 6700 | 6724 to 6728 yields 12.0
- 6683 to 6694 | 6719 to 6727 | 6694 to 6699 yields 13.8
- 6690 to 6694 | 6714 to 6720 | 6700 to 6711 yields 13.5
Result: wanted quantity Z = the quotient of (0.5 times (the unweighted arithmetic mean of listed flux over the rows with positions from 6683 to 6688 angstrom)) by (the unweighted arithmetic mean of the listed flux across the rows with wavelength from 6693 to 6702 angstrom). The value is 0.507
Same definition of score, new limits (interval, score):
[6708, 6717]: 15.6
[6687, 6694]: 14.2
